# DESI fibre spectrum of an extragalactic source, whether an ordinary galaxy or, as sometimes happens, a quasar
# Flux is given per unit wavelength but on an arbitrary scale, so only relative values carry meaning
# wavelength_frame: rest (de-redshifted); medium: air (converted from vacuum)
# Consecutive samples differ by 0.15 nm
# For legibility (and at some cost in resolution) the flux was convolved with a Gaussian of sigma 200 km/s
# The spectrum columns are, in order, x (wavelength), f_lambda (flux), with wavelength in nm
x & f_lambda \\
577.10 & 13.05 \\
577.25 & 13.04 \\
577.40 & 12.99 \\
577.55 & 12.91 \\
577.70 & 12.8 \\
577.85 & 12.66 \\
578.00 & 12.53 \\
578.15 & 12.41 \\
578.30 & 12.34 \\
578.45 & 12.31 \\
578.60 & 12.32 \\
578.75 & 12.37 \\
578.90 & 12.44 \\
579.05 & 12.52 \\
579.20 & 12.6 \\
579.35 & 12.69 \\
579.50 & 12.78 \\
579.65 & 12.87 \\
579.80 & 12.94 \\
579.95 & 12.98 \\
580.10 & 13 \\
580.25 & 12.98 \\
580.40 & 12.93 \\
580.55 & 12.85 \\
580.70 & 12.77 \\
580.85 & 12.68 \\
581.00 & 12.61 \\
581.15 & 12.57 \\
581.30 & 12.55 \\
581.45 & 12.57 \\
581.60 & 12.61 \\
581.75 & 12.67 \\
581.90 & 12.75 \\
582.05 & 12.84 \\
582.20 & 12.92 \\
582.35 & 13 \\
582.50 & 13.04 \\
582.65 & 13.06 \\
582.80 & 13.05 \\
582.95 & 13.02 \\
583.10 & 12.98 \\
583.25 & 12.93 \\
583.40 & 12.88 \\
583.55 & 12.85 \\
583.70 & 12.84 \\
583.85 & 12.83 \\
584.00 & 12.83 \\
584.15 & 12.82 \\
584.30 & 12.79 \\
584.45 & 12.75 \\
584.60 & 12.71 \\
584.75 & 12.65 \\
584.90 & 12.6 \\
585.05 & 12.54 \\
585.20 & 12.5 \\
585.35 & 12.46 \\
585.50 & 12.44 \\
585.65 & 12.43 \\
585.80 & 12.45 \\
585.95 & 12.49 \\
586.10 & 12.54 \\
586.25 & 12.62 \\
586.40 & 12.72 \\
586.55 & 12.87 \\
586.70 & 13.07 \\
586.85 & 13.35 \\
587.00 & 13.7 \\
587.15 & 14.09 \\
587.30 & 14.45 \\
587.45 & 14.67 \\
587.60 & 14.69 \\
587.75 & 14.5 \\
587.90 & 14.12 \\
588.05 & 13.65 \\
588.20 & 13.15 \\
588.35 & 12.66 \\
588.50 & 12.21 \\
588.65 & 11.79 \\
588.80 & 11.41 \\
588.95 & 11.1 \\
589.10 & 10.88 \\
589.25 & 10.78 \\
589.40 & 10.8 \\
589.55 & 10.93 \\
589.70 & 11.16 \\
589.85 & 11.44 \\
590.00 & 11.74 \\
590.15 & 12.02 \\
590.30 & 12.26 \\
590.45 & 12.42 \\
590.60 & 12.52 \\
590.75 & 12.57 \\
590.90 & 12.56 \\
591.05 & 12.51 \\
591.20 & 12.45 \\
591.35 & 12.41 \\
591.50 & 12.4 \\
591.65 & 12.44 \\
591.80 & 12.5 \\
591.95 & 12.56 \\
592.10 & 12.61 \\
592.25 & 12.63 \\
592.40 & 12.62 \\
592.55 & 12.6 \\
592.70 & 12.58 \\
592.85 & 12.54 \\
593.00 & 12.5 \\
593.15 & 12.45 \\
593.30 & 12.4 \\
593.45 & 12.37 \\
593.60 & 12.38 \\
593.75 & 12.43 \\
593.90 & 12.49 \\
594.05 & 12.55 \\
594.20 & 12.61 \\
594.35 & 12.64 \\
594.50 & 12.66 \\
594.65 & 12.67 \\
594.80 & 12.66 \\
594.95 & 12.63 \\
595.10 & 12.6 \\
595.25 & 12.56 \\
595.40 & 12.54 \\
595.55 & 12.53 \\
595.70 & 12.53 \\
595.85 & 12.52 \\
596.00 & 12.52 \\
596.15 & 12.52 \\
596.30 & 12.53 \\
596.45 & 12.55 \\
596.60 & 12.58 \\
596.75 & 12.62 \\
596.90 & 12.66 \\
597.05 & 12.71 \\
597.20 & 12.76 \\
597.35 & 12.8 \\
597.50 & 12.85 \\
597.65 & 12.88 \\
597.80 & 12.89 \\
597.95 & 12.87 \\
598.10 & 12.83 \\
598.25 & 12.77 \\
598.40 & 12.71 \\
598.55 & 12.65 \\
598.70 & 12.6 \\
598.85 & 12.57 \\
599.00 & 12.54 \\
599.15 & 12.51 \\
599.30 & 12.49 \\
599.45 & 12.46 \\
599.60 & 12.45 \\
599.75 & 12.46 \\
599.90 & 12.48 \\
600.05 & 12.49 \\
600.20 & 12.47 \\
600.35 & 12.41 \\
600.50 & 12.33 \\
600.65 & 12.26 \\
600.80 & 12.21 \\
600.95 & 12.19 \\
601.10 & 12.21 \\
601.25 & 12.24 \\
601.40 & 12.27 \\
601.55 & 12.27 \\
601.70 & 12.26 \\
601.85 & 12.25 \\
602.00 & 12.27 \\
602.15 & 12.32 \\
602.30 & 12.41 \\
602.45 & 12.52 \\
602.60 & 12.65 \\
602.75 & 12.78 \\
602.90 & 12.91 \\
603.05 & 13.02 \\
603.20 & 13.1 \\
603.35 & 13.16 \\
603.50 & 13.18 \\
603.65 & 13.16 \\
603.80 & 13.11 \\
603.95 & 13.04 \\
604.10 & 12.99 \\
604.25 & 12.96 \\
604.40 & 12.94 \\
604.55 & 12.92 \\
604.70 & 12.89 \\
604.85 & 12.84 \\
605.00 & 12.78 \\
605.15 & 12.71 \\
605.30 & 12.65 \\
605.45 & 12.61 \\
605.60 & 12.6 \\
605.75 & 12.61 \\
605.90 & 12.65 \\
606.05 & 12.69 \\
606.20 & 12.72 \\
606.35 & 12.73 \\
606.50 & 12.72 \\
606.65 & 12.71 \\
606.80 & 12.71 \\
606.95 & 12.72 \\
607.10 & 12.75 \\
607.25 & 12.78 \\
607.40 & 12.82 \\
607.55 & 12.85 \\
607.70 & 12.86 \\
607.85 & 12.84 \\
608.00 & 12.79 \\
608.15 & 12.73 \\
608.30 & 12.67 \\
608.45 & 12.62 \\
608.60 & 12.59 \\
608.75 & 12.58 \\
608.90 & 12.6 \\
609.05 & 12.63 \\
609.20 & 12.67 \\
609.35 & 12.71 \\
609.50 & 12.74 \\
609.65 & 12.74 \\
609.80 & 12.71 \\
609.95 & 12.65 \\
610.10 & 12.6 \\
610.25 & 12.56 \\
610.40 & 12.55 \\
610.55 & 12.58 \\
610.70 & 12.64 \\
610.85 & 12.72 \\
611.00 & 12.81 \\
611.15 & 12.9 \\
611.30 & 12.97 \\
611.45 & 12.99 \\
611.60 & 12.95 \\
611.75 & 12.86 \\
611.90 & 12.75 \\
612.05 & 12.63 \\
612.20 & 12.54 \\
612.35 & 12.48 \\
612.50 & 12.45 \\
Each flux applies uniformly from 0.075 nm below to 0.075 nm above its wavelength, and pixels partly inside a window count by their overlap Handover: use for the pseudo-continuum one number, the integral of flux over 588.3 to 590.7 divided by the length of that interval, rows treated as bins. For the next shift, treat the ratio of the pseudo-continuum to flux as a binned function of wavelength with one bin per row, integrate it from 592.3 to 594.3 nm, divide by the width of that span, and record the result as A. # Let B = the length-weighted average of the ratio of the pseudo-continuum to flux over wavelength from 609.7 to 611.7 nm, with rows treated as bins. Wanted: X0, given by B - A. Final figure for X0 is -0.017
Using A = 0.930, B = 0.913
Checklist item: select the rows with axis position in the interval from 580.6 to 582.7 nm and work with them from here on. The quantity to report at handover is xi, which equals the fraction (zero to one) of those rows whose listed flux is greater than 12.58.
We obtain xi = 0.79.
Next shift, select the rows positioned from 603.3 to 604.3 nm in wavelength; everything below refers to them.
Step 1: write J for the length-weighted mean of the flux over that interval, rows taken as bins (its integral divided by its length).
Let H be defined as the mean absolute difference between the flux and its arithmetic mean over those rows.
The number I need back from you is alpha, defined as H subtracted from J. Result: 13.01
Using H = 0.08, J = 13.1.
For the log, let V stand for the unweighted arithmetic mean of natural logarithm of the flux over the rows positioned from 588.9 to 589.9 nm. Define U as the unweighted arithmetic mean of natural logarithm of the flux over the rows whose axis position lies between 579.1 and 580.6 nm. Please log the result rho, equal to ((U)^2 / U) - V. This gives 0.155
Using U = 2.55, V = 2.40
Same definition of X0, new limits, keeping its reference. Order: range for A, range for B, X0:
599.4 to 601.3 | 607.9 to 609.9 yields -0.024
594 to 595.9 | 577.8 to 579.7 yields 0.006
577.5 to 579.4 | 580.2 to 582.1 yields -0.014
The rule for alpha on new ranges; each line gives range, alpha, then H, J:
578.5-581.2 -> 12.53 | 0.18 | 12.7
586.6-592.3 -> 11.74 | 0.82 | 12.6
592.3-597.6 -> 12.49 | 0.08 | 12.6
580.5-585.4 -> 12.63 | 0.14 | 12.8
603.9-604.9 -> 12.89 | 0.05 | 12.9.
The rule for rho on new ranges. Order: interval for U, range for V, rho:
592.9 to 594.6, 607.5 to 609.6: -0.016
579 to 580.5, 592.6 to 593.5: 0.028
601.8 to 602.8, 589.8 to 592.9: 0.005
